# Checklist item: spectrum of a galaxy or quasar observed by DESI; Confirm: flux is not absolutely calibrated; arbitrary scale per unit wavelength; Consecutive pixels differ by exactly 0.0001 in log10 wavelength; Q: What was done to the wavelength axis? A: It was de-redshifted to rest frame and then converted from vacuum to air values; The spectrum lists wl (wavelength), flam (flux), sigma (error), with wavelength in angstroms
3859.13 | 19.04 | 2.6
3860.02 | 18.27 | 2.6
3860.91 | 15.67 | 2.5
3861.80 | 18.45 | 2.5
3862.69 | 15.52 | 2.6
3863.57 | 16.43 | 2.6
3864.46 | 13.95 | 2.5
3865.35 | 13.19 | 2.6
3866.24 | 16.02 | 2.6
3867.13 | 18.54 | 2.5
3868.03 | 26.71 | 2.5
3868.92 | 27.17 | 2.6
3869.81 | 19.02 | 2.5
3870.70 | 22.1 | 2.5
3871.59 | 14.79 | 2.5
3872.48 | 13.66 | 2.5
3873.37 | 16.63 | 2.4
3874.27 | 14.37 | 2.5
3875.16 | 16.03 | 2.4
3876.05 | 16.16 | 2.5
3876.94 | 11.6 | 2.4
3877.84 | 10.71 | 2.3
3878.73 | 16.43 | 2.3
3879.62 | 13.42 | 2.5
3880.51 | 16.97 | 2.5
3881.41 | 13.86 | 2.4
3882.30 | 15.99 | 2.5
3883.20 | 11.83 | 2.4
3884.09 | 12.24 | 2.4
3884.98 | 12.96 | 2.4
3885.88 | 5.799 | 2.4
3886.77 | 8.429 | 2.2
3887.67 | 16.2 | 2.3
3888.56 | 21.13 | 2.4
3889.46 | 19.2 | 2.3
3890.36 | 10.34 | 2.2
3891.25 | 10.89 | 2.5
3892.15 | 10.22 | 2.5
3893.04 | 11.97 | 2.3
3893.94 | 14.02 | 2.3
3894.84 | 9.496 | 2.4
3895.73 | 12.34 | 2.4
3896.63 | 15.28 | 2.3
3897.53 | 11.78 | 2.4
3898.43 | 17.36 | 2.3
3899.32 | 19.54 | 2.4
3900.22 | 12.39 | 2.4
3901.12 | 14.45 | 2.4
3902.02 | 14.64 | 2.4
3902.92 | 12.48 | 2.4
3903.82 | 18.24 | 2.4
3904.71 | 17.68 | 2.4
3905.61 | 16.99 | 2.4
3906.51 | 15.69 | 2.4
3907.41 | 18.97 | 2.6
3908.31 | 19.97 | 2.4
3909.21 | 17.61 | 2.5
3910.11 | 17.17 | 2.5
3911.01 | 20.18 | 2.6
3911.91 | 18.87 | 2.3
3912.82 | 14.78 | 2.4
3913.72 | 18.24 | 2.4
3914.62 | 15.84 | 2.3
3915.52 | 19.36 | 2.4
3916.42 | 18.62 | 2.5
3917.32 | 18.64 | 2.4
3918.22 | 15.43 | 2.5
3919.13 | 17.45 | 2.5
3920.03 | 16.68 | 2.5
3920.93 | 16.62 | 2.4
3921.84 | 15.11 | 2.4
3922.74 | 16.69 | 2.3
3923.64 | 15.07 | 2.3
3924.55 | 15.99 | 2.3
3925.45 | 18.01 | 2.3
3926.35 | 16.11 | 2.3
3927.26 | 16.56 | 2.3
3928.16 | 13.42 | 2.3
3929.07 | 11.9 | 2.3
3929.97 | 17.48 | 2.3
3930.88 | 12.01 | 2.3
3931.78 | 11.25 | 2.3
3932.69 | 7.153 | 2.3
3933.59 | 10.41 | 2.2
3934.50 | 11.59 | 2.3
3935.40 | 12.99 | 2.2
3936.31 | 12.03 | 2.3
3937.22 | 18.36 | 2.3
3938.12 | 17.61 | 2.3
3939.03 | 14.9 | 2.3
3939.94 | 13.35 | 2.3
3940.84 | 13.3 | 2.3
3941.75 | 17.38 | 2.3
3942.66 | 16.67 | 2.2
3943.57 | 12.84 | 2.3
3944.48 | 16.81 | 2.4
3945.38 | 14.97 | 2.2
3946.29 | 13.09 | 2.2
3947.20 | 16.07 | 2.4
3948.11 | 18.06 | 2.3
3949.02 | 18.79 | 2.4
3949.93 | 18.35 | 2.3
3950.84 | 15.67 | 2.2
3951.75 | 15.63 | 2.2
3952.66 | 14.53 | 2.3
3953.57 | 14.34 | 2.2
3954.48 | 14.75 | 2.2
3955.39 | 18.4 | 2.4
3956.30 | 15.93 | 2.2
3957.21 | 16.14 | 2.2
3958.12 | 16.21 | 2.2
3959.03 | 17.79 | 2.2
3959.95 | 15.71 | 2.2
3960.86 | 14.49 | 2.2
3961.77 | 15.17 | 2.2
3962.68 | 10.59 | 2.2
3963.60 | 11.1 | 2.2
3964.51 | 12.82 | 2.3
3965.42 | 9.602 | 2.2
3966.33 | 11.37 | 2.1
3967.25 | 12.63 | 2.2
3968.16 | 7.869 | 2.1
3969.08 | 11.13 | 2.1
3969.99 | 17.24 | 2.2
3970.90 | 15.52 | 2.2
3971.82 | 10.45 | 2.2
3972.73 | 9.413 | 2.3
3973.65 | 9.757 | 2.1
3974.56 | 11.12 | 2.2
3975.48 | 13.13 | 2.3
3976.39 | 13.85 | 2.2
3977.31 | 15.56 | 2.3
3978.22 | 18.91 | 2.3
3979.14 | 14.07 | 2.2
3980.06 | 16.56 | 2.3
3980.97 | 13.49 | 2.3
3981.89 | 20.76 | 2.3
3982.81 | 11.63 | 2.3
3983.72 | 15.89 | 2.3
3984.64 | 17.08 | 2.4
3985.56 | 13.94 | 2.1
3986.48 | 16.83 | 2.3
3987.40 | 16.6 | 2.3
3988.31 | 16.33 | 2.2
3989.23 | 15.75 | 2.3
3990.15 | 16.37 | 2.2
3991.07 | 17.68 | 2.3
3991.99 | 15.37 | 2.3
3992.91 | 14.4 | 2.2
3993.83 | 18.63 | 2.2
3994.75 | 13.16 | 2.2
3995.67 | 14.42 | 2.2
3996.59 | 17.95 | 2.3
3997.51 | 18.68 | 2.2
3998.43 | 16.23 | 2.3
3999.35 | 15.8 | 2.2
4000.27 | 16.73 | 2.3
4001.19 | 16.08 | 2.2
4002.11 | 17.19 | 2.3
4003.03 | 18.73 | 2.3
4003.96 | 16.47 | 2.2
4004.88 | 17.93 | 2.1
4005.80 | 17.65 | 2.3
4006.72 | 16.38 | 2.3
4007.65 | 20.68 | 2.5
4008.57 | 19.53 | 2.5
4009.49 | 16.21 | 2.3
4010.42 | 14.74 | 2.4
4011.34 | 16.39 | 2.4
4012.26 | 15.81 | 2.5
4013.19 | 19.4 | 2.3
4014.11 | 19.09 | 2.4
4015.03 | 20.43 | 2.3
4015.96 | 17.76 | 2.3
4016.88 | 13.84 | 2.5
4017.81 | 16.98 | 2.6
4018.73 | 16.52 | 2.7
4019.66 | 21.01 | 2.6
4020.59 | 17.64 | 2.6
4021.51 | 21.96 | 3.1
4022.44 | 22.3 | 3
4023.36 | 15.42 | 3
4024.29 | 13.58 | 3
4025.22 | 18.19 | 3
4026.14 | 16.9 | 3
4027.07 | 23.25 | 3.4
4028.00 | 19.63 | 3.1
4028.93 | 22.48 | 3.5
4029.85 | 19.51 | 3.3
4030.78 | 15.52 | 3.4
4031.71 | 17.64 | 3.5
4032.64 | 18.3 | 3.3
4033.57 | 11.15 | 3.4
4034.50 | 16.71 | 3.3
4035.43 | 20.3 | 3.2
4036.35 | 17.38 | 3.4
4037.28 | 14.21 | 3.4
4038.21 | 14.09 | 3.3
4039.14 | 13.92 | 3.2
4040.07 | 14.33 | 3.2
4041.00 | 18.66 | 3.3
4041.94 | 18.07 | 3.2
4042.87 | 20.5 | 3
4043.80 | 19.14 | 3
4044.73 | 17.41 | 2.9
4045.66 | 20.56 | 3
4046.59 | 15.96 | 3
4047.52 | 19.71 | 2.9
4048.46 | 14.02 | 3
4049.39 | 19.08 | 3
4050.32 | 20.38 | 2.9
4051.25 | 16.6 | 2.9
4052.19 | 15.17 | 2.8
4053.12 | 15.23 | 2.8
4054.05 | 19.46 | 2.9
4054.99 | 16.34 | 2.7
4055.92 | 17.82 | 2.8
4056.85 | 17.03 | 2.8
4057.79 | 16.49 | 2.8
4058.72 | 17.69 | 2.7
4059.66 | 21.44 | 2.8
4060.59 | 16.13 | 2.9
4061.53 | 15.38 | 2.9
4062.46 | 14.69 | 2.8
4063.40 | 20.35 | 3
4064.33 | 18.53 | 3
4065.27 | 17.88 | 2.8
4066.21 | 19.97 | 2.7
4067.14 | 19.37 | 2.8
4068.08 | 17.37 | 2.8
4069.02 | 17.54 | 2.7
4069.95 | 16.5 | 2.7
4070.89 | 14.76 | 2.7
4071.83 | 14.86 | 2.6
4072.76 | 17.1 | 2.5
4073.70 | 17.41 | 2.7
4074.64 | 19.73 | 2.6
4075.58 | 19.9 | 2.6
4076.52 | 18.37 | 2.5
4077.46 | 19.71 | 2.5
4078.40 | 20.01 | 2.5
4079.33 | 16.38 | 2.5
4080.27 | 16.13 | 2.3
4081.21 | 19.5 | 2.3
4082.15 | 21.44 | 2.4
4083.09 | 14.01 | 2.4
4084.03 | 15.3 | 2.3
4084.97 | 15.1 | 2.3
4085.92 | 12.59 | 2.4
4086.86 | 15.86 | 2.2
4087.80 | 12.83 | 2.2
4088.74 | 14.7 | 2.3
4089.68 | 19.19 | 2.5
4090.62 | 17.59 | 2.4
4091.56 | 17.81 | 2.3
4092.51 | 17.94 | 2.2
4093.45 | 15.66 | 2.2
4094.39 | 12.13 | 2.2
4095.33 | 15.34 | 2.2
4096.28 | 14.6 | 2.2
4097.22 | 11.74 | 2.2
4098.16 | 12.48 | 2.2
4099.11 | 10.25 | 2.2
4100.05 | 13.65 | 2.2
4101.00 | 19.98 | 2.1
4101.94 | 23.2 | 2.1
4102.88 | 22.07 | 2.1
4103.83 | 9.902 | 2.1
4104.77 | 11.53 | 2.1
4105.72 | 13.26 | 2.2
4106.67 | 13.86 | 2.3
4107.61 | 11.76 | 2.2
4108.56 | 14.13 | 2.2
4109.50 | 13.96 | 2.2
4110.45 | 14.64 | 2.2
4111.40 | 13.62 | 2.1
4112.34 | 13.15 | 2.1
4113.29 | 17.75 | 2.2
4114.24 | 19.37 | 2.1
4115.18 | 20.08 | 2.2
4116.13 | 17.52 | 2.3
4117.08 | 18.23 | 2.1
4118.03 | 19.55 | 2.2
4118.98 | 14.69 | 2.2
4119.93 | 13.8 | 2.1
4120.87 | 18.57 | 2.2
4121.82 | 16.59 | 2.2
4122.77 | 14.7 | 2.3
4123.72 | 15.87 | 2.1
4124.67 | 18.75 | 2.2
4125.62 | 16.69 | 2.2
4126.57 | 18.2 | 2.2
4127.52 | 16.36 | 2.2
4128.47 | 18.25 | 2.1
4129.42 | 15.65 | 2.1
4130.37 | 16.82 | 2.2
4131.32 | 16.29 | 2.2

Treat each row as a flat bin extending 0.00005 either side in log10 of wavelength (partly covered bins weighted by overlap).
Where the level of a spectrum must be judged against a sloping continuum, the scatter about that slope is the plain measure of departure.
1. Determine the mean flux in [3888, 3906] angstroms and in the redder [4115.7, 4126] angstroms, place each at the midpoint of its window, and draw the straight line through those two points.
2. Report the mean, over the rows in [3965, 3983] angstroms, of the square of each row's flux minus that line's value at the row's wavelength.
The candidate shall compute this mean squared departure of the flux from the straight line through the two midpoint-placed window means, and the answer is 15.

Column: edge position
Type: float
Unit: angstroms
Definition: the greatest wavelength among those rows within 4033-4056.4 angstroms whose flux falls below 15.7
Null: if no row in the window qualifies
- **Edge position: 4053.12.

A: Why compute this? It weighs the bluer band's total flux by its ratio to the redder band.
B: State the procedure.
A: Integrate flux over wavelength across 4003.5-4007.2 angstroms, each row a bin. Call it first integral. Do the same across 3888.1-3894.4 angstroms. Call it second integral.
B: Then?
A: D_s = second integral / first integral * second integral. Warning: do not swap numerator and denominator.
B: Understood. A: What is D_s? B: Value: 122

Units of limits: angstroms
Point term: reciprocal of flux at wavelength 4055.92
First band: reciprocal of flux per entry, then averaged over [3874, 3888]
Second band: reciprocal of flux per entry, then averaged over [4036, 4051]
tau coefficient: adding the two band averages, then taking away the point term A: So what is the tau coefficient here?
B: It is 0.084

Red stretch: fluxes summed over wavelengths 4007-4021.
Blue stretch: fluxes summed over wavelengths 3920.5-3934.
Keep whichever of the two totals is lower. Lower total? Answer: 214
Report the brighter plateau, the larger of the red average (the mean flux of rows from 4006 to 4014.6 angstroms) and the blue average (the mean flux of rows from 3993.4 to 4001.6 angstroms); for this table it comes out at 17.6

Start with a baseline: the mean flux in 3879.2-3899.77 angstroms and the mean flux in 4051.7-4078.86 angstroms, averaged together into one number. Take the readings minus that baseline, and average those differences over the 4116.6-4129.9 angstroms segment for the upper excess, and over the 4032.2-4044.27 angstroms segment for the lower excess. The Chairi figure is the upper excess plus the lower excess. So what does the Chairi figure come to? 2.3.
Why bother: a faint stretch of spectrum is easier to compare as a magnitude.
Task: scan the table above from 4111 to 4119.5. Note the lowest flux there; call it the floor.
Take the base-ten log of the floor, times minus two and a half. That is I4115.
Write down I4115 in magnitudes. -2.80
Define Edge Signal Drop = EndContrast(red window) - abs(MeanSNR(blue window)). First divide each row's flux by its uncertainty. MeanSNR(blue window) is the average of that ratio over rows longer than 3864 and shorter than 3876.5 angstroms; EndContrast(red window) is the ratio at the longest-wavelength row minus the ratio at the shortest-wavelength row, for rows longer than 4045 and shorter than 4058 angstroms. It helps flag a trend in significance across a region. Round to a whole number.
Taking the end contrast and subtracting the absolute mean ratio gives -8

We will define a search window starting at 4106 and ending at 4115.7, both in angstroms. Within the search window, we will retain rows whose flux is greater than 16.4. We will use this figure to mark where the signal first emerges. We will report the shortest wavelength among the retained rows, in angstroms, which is 4113.29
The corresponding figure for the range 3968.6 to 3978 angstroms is 3969.99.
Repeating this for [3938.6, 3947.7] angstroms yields 3941.75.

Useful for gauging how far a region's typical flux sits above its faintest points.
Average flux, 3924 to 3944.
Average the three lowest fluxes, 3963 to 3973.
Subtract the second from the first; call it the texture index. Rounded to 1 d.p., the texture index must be 5.2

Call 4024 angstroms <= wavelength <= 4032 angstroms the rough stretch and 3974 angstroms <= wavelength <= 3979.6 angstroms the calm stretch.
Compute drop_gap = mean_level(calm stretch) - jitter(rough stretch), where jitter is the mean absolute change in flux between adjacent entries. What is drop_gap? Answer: 11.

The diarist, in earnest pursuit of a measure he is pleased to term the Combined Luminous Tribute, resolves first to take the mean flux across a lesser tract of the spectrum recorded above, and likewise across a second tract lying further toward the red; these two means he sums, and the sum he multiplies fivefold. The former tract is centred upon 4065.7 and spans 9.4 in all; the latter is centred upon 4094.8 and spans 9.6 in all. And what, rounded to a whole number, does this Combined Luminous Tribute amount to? 162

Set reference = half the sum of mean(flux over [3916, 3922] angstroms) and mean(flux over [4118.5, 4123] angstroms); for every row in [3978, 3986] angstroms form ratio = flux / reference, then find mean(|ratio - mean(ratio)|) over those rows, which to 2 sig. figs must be 0.14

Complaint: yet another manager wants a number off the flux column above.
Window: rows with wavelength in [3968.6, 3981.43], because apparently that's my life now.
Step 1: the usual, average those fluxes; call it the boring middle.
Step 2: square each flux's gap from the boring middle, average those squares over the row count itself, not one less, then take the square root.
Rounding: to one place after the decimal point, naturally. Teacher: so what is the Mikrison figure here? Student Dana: 2.8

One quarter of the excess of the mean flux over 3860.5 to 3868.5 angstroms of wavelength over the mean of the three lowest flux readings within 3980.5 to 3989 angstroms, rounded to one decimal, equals 1.0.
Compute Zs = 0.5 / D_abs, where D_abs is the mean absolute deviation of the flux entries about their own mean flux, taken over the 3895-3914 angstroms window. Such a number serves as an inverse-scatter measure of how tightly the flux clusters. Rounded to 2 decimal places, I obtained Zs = 0.22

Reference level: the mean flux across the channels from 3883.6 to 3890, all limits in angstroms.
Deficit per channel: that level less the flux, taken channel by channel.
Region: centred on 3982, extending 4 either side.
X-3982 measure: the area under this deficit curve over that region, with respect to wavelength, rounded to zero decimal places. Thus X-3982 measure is -17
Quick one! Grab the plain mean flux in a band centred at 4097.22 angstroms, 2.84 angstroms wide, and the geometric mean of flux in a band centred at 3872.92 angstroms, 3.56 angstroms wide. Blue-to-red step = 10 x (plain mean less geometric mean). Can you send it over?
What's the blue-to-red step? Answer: -19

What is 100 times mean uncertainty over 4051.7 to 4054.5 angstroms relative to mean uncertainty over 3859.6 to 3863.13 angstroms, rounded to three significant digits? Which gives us 111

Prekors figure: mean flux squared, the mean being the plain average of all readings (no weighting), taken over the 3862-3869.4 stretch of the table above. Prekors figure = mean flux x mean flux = 340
